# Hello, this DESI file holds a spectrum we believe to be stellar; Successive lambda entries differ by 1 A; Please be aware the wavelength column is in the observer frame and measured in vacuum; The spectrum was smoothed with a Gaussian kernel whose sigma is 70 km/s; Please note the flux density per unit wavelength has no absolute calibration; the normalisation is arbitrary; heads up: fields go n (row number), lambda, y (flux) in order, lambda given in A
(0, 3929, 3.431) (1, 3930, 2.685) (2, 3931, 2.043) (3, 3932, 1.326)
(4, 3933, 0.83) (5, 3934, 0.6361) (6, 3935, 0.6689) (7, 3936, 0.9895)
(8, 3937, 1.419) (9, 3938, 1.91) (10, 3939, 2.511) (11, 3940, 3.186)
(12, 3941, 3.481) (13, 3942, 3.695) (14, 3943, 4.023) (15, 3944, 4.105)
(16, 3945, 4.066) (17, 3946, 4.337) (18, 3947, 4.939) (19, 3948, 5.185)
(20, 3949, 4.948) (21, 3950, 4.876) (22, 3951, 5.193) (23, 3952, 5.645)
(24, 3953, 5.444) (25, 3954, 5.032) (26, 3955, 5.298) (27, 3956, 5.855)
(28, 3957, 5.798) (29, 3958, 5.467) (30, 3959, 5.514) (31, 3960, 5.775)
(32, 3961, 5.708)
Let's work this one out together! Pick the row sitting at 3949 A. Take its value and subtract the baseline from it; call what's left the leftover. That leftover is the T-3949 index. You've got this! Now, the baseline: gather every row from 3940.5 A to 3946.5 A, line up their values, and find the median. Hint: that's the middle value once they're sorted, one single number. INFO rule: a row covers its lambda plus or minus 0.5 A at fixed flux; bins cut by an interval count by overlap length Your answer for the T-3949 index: 0.9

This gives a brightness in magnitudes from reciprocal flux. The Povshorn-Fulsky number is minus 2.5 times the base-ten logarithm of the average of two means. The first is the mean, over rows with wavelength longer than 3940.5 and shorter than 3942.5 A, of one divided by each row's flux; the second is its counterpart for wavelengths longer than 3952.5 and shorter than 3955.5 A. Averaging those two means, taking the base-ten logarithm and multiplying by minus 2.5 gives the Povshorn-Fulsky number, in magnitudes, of 1.57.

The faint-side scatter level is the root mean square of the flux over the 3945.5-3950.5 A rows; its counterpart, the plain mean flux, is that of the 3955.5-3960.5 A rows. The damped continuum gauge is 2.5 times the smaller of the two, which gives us 12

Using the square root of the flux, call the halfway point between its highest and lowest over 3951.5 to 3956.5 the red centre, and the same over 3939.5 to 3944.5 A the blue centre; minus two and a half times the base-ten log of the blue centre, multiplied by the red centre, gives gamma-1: -1.6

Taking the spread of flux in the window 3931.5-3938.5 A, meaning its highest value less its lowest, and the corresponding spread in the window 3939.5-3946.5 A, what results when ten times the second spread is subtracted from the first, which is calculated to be -10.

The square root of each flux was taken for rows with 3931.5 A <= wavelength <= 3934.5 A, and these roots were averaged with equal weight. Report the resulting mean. 1.0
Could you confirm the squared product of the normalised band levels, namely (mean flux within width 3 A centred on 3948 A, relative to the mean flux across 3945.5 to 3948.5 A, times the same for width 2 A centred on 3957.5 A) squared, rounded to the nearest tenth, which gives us 1.5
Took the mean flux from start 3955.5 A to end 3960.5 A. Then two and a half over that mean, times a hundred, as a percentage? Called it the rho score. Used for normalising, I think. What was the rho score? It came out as 44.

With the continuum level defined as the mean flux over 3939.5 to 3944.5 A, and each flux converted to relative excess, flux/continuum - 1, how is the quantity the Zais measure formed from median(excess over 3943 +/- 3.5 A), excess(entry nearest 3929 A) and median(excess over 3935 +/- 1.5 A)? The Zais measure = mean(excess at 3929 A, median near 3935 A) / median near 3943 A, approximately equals -5.1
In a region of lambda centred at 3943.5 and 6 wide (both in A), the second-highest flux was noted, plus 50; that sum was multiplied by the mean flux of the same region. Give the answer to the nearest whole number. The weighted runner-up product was 214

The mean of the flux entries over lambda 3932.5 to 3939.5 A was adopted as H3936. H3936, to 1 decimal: 1.3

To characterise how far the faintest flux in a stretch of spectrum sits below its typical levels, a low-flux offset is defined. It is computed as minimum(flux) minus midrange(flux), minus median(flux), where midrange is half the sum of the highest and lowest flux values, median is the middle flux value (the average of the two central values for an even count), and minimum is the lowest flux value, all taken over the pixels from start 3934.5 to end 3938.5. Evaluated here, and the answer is -1.8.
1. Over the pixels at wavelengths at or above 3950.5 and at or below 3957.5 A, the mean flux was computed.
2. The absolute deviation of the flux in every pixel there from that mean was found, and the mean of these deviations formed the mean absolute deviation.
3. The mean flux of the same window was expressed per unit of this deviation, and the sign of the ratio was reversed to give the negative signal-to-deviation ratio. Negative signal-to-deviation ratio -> -21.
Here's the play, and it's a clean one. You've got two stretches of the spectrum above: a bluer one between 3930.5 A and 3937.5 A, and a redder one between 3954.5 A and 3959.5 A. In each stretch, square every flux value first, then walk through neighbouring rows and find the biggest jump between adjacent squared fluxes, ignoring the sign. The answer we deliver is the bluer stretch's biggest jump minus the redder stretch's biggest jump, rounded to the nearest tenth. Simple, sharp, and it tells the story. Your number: -3.8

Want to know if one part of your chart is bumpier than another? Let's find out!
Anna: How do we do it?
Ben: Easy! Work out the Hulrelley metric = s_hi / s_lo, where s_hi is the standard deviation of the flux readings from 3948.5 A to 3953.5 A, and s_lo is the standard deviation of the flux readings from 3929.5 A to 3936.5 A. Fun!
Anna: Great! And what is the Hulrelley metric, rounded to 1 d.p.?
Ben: 0.4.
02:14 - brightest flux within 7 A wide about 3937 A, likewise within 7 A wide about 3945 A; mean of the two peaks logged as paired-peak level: 4.2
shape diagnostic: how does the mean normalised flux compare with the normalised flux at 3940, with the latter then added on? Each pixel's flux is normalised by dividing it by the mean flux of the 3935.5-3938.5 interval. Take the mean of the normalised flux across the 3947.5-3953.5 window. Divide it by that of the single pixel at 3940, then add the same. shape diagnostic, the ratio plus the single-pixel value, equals 3.9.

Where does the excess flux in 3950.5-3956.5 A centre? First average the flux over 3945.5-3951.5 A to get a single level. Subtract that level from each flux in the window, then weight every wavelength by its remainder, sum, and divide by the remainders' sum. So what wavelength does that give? 3953.8 A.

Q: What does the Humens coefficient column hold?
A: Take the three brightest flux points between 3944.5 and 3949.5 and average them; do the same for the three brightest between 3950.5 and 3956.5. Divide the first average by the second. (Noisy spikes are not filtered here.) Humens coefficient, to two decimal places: 0.89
